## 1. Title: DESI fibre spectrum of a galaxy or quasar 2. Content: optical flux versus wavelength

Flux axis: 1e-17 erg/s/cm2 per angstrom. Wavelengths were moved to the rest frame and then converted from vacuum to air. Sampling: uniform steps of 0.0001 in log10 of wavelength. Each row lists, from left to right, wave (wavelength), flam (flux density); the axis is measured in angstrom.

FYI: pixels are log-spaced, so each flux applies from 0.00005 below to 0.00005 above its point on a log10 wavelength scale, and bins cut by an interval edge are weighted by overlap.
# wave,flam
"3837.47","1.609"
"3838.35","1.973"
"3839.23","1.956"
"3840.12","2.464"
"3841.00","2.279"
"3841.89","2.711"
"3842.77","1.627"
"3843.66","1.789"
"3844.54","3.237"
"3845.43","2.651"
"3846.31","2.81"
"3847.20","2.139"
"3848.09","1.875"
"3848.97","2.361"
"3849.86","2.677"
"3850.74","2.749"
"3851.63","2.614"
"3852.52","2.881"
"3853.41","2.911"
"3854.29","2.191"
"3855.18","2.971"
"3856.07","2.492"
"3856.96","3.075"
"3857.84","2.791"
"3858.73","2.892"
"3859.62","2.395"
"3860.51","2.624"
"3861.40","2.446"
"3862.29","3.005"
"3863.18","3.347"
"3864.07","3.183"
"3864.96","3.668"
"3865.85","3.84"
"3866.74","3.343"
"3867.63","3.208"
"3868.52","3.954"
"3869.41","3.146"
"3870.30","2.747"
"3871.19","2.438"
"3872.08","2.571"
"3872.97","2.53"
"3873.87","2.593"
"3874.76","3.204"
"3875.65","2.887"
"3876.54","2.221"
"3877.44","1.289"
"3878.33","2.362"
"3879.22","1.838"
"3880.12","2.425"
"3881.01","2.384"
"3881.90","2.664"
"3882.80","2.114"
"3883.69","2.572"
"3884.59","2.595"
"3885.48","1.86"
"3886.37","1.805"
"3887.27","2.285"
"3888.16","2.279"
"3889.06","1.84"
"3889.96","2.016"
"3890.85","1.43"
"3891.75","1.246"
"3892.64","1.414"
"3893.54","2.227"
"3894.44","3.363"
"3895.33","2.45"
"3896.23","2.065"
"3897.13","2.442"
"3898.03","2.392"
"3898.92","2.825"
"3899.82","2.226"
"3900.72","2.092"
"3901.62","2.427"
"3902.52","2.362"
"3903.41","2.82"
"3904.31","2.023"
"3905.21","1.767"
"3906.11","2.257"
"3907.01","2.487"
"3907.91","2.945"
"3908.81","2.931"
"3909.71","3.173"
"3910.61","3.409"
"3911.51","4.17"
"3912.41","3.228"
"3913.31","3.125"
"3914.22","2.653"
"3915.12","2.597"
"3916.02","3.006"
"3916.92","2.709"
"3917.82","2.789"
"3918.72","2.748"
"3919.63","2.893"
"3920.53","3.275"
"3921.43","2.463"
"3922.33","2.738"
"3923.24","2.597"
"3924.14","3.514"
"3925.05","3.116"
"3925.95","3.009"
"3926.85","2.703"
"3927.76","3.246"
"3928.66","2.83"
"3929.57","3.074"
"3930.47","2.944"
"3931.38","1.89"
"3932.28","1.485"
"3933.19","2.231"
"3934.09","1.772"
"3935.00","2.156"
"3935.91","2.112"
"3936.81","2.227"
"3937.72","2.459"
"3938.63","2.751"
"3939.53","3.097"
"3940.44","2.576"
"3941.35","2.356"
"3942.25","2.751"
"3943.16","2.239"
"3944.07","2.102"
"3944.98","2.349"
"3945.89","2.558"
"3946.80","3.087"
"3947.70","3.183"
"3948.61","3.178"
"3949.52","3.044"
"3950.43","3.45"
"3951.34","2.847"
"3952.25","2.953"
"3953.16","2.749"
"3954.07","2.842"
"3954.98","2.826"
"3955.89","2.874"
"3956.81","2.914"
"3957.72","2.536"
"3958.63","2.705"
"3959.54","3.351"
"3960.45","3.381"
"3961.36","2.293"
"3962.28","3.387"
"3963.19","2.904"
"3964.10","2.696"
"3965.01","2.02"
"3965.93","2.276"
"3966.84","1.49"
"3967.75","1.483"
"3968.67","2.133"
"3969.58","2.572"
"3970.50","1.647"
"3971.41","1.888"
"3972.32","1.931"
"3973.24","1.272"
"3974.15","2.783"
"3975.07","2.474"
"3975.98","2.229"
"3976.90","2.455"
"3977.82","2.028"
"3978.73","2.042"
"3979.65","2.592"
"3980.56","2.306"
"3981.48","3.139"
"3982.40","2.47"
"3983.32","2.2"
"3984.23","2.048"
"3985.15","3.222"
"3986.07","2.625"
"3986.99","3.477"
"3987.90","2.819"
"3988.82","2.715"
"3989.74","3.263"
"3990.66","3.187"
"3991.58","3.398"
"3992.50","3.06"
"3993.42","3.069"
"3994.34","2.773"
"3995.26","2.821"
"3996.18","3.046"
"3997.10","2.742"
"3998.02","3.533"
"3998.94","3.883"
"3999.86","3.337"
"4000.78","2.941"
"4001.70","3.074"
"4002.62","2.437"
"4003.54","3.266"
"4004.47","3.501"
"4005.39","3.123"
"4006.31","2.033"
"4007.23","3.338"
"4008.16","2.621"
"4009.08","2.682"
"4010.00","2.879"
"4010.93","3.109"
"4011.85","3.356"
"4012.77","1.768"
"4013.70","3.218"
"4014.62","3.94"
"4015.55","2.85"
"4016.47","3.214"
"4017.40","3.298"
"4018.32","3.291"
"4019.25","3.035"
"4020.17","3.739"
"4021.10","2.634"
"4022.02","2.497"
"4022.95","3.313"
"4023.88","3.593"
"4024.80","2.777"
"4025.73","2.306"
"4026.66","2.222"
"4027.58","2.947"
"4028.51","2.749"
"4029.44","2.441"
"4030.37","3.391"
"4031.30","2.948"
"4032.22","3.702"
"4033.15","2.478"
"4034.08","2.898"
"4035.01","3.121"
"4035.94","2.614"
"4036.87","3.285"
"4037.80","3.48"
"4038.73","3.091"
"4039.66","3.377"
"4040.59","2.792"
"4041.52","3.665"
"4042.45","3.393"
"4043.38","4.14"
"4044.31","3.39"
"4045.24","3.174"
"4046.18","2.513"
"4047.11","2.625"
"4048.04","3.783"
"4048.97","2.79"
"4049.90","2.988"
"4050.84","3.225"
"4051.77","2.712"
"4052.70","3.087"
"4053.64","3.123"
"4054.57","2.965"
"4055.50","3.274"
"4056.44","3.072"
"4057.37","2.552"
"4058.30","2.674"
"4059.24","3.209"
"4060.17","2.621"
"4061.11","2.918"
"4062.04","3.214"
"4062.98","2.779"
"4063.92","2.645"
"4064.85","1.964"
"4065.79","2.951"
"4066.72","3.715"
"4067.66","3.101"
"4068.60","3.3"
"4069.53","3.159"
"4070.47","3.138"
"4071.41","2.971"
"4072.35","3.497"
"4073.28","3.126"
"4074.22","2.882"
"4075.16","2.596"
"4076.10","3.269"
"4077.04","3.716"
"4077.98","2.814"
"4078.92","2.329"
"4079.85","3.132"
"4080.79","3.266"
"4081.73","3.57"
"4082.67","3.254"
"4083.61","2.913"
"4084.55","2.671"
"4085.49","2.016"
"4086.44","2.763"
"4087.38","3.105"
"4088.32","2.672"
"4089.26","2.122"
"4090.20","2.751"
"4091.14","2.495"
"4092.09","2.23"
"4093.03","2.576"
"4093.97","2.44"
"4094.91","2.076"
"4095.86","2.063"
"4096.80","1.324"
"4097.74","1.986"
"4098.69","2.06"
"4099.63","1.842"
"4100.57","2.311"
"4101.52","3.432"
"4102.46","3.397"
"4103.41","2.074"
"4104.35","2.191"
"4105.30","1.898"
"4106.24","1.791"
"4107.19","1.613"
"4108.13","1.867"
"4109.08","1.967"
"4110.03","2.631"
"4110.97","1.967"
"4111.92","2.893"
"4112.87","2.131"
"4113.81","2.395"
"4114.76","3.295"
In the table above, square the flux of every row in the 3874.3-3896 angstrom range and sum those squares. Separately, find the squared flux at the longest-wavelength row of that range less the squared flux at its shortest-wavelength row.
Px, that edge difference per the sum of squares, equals -0.035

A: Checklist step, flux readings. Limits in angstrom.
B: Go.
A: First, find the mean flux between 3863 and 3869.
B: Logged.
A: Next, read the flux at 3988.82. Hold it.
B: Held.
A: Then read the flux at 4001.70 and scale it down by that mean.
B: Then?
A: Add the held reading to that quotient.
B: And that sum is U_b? 3.6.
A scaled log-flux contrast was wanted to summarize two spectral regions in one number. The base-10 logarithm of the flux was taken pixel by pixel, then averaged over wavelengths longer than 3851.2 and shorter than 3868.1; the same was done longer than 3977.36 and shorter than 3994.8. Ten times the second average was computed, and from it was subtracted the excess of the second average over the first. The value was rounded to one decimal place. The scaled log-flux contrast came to 4.4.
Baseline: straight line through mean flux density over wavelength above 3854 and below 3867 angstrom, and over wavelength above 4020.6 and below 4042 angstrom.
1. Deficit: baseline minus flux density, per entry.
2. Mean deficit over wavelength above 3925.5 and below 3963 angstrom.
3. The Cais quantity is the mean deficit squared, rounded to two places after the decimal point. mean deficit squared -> 0.07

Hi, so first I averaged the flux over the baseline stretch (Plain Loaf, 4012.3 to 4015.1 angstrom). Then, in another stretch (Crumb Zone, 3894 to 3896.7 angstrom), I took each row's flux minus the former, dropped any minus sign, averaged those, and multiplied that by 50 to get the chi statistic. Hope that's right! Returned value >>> 30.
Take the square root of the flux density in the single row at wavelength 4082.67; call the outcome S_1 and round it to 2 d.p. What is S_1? 1.80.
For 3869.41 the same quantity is 1.77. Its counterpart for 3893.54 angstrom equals 1.49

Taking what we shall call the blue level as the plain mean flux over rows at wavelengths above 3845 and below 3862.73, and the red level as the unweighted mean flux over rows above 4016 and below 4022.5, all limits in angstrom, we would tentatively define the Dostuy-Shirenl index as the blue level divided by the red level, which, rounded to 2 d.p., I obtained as 0.85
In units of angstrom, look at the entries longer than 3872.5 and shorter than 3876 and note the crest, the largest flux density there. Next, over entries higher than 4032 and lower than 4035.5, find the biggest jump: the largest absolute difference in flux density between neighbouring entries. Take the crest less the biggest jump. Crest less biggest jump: 2.0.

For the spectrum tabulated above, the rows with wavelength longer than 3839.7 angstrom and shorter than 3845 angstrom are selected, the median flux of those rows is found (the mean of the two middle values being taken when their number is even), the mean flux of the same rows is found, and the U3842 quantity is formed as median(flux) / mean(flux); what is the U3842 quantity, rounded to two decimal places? 1.01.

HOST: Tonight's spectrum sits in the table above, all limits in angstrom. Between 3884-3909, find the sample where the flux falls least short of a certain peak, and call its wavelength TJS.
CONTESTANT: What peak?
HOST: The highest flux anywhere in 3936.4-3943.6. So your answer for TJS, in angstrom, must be 3894.44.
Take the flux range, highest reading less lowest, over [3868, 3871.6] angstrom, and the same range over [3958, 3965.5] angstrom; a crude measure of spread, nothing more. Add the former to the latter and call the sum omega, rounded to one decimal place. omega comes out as 2.9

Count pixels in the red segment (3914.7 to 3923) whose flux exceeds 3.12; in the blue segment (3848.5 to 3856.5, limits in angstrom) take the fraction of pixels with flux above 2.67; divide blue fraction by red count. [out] 0.56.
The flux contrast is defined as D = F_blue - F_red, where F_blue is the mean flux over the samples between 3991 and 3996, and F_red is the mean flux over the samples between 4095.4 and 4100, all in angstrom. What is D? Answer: 1.17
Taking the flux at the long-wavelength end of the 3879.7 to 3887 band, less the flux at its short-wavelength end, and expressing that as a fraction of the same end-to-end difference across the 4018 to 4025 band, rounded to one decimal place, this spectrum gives 1.2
